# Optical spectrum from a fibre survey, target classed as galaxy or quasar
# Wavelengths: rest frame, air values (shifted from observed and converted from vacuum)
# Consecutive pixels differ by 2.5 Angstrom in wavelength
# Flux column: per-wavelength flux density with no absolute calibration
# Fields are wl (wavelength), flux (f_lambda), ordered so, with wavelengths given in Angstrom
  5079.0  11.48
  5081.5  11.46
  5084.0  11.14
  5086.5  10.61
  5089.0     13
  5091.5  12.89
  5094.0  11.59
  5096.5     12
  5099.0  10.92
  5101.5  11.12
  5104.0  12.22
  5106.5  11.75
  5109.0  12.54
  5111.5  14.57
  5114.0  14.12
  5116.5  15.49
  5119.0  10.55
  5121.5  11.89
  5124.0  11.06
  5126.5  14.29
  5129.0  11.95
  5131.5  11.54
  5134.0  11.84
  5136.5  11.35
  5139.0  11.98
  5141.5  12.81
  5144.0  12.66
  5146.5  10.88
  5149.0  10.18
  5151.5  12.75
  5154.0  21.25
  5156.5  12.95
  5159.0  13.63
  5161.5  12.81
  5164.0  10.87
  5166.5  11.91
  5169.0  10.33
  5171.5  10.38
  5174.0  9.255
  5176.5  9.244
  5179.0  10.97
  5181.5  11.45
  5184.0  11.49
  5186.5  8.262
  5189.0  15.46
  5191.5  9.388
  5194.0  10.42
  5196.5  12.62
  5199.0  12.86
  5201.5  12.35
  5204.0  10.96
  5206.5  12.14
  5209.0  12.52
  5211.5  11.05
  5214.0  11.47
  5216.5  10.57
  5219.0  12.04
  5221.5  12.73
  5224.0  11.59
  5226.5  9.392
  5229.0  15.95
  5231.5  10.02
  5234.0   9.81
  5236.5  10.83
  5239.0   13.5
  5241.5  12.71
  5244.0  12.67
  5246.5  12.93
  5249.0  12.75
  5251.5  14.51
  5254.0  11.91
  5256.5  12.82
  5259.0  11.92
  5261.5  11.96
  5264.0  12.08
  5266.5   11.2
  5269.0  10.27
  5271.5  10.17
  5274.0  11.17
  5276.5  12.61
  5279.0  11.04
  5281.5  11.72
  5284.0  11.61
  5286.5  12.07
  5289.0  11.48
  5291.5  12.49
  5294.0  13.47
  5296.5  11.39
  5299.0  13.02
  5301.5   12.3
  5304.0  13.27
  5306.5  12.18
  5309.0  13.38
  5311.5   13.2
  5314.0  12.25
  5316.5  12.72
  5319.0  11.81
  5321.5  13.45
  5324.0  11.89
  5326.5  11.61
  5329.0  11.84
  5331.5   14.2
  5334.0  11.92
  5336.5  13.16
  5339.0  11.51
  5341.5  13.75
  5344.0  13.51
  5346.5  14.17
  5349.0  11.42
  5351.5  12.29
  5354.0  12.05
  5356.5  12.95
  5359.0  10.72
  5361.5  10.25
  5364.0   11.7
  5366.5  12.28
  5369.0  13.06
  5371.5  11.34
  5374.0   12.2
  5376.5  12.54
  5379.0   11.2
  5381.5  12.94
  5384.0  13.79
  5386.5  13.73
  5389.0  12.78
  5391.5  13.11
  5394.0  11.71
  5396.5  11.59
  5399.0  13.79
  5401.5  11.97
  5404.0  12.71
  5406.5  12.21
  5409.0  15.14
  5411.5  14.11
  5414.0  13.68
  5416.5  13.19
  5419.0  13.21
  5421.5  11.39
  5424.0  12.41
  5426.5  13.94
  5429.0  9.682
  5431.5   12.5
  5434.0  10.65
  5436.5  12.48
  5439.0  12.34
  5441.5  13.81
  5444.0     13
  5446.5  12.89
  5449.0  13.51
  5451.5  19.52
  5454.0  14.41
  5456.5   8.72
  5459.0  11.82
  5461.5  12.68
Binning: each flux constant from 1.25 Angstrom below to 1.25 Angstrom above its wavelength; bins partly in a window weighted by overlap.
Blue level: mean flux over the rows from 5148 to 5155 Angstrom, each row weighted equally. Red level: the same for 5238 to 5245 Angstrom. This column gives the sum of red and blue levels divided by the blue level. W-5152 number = 1.88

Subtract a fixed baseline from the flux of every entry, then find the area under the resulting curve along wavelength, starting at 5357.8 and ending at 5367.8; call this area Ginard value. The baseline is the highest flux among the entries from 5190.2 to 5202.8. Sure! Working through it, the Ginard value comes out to -16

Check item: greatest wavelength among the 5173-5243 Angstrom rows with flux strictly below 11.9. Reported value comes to 5236.5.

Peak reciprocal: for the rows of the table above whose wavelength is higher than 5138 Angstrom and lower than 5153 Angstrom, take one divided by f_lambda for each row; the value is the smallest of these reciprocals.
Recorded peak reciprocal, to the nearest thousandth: 0.078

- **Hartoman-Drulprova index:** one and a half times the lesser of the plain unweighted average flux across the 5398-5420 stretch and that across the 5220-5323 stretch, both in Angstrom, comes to 18.2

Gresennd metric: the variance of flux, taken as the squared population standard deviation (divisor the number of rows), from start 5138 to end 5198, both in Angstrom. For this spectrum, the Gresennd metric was 6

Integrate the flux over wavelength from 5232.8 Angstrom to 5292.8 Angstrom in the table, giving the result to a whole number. 716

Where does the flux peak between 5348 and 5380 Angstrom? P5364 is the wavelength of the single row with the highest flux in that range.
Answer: 5369.0 Angstrom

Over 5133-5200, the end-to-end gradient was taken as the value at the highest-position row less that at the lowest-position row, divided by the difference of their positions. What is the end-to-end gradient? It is 0.016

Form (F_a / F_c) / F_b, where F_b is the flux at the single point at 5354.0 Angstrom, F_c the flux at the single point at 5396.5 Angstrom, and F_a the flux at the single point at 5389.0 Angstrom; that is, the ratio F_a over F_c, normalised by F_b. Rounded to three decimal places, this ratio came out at 0.092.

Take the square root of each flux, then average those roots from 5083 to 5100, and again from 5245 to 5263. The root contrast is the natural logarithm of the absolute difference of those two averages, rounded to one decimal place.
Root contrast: -2.0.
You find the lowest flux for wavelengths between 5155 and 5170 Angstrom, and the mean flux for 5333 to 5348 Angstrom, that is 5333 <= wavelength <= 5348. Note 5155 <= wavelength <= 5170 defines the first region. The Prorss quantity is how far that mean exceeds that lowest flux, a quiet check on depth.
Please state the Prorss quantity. 2.7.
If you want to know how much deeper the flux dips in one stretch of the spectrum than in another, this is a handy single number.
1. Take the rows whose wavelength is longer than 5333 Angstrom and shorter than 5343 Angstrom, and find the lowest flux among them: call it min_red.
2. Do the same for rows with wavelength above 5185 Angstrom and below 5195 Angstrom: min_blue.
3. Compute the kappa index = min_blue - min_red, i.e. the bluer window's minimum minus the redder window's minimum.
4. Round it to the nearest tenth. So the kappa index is -3.2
